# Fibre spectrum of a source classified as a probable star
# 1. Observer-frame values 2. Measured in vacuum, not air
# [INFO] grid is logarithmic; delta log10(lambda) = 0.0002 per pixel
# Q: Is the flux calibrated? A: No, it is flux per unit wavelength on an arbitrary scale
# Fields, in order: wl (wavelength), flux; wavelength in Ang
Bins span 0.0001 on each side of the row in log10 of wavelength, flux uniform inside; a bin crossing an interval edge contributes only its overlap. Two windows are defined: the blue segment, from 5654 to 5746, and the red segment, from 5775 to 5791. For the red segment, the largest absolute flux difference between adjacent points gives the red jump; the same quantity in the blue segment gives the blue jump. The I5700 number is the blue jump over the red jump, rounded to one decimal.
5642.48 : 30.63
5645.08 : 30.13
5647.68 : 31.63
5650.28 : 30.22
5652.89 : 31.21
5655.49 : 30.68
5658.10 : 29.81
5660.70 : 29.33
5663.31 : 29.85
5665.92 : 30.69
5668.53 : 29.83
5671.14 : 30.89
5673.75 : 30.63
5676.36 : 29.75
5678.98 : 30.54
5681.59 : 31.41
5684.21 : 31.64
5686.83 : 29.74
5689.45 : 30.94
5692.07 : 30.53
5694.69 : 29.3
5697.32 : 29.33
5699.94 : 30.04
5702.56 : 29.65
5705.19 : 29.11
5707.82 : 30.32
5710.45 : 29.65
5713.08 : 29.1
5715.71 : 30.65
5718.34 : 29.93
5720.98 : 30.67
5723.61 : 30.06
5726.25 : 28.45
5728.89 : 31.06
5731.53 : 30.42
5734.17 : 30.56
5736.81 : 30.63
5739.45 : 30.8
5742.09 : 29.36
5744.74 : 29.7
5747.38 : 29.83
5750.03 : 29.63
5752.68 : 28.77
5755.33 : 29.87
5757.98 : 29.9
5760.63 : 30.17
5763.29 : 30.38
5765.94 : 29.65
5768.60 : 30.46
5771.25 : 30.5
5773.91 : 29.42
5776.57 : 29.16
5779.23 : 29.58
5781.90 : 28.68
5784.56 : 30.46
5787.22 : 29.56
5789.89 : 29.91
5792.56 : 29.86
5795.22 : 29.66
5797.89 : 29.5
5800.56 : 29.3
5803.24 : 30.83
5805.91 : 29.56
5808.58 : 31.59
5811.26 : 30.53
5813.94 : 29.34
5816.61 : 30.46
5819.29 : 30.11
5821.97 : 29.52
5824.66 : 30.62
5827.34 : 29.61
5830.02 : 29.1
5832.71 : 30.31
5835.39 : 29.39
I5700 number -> 1.5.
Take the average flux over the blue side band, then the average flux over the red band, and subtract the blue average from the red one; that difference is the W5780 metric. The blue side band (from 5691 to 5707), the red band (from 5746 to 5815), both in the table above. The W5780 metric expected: 0.19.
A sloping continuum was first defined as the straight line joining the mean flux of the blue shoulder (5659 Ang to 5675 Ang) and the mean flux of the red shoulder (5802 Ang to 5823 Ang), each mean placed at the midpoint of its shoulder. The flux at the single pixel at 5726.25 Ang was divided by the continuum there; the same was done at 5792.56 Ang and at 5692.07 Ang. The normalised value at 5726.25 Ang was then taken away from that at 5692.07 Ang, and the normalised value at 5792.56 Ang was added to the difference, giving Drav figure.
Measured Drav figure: 1.06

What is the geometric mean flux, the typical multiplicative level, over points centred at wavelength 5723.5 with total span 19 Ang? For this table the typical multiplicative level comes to 30.2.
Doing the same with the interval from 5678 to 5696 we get 30.6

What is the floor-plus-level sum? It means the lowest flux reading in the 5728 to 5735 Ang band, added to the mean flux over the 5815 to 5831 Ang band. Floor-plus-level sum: 60.3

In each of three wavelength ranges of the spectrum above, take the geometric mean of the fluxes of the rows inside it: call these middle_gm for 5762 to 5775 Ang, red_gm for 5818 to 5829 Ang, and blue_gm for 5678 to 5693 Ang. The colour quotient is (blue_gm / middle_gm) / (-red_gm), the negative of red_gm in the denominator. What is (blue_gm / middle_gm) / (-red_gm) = -0.0342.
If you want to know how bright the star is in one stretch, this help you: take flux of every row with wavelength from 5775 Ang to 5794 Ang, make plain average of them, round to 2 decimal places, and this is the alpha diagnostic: 29.60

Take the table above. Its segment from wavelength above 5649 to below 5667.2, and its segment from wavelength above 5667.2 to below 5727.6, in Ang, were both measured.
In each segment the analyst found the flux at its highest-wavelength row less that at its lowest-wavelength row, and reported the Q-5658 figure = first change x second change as -0.6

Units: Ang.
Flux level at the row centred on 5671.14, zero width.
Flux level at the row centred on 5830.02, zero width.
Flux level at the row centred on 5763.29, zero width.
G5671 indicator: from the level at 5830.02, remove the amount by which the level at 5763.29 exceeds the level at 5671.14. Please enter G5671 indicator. 29.6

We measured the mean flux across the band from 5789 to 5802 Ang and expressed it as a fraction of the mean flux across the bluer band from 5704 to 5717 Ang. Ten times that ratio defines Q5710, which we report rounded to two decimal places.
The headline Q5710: 9.96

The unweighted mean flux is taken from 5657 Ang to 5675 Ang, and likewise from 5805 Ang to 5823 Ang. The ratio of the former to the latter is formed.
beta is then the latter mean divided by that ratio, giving 30.2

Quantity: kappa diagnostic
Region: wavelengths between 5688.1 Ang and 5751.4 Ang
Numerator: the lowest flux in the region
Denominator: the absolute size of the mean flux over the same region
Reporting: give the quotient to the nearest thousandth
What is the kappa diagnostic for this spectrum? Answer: 0.949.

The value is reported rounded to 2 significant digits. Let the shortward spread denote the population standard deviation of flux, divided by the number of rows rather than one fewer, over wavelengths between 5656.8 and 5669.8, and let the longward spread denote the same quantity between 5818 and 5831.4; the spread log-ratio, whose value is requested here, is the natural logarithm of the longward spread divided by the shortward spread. 0.18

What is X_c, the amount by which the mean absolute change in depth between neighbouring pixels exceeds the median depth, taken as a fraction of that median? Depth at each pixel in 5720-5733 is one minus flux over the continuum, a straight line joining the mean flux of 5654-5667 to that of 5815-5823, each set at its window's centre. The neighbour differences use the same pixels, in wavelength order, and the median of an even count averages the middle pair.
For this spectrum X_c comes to -5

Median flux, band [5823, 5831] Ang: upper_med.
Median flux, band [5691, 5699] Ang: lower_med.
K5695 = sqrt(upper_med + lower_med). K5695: 7.677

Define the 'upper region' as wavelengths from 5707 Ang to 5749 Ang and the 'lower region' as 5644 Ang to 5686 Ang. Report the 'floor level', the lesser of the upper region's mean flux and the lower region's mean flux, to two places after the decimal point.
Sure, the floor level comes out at 30.07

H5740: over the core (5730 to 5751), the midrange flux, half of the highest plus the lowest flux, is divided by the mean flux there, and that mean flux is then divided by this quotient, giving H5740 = 30.2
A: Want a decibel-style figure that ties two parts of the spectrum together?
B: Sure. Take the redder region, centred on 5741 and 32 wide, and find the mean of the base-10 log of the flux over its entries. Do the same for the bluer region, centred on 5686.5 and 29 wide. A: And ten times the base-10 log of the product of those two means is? 3.40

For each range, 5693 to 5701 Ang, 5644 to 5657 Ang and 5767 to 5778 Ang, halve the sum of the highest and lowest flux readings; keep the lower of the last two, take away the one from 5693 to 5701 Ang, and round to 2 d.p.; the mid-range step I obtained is 0.16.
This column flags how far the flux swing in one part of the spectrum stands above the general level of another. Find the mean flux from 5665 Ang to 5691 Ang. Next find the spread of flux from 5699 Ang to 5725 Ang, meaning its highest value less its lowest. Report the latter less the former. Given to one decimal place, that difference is -29.0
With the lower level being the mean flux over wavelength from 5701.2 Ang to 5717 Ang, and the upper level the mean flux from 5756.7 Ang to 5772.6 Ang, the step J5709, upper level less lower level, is 0.43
